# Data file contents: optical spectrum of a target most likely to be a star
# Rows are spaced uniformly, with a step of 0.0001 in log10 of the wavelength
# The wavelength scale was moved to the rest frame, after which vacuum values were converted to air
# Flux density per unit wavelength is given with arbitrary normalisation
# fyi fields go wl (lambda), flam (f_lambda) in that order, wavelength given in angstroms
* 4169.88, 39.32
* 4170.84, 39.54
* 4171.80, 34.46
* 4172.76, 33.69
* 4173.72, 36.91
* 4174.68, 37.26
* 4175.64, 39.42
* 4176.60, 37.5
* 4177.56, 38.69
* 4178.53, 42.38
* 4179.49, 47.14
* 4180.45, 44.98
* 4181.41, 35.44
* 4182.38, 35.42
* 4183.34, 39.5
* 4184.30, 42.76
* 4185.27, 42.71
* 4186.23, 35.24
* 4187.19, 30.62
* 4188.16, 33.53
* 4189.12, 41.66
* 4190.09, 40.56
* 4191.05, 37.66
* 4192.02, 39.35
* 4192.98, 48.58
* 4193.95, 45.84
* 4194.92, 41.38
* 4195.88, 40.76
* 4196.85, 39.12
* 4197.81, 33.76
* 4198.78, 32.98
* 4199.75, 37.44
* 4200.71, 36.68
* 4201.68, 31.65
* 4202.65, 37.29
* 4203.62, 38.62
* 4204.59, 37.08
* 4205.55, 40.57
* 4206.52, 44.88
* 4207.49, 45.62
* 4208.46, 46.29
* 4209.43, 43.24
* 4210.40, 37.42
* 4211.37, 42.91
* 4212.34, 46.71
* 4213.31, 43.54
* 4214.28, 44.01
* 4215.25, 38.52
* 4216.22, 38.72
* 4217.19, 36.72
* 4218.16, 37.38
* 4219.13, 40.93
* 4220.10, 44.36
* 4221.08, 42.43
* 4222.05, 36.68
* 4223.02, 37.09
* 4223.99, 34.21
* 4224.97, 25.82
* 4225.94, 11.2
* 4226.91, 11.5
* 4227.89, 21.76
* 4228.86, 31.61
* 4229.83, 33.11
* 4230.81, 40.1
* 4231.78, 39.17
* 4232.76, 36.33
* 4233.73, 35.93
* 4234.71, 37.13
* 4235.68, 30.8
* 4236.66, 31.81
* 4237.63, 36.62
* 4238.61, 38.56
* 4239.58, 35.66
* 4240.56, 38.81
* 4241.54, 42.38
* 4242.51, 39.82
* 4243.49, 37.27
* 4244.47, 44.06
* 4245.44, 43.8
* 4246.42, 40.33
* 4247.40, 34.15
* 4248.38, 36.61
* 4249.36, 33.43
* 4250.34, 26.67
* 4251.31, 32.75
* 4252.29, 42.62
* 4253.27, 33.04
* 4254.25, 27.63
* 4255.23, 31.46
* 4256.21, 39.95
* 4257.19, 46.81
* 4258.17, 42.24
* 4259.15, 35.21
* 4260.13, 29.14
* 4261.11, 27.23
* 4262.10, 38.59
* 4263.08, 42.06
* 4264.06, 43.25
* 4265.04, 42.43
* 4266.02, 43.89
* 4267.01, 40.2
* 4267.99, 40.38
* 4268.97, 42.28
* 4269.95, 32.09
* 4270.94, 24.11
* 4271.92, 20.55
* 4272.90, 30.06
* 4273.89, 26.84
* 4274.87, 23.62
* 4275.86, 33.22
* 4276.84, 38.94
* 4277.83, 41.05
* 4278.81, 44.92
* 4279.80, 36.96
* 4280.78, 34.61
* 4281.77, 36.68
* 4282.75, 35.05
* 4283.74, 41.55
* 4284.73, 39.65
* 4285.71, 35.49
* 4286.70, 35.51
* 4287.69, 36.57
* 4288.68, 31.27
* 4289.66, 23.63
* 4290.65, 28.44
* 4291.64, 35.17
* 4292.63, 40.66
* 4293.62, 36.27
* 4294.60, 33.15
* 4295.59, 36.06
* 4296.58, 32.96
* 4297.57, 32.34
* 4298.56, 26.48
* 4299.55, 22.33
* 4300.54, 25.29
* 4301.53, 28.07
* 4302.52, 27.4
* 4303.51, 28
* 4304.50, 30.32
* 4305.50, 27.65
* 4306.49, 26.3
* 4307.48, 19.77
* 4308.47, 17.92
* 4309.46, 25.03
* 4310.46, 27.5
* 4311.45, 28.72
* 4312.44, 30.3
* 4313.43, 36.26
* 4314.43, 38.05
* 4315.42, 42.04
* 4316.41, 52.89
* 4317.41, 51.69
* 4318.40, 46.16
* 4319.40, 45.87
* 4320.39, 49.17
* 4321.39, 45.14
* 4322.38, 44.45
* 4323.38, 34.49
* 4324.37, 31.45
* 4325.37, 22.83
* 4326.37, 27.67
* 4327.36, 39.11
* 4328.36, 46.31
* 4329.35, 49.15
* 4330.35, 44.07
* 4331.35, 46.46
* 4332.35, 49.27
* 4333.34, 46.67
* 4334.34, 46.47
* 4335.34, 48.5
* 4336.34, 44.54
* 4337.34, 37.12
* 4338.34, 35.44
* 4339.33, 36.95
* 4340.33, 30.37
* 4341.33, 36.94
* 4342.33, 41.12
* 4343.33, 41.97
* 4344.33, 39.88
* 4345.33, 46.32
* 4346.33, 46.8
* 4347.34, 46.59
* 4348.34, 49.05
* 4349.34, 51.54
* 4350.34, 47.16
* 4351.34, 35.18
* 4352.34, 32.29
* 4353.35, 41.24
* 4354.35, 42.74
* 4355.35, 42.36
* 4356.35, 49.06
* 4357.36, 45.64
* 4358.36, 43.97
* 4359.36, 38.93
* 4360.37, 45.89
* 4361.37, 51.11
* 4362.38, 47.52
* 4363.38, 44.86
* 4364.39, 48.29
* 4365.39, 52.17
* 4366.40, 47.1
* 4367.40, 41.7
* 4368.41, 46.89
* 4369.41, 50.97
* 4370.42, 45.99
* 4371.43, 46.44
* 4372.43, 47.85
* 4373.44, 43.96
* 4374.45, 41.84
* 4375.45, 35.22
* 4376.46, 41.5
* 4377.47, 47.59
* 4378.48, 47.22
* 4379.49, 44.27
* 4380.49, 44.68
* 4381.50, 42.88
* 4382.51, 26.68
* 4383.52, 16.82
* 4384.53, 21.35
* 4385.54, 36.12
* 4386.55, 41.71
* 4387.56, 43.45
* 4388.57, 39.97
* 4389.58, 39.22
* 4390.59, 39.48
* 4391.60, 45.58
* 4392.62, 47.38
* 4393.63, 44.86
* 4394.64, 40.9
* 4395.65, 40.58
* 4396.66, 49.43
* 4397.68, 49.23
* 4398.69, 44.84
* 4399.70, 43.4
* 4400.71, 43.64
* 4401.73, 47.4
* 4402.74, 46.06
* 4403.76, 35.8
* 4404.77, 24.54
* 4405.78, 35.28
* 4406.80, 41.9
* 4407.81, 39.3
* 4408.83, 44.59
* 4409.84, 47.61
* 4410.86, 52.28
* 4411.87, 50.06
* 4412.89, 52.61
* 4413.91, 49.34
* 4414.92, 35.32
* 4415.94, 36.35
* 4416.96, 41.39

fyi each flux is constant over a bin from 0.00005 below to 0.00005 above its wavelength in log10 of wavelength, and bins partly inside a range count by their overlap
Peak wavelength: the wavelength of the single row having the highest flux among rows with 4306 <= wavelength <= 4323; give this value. 4316.41 angstroms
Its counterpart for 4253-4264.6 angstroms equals 4257.19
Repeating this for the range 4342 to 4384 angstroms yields 4365.39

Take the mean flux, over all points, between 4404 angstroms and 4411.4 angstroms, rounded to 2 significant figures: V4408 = 41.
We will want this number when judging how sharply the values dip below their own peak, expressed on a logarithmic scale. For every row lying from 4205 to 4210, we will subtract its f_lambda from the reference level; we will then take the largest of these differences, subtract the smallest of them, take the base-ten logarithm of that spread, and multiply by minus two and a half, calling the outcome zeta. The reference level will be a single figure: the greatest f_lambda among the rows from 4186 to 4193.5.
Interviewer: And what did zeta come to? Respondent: -1.9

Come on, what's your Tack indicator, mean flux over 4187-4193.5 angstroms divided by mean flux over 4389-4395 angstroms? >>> 0.91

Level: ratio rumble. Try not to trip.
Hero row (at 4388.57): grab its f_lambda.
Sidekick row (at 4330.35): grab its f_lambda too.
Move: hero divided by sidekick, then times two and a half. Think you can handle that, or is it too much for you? 2.3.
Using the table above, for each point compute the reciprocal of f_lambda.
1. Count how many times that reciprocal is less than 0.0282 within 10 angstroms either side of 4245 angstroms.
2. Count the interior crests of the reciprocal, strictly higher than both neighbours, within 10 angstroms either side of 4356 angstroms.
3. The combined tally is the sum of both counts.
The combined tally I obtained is 17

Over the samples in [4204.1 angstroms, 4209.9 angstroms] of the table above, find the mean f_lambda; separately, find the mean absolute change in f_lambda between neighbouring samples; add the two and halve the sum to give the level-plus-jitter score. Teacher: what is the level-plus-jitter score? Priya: 22.7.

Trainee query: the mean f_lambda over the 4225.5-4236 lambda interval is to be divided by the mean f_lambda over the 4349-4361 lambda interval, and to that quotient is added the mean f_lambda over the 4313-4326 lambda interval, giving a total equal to 42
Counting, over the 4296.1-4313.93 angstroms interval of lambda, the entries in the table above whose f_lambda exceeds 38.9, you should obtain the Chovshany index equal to 0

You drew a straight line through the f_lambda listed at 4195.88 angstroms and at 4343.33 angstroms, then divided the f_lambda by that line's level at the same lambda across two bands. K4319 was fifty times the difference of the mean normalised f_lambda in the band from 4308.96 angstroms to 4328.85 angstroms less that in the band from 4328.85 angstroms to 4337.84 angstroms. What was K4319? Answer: -9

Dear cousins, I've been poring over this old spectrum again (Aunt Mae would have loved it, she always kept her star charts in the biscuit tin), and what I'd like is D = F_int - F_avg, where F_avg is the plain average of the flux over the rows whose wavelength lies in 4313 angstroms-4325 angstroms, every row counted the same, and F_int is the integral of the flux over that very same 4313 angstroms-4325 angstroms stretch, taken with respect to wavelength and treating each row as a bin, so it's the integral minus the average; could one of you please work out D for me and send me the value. 472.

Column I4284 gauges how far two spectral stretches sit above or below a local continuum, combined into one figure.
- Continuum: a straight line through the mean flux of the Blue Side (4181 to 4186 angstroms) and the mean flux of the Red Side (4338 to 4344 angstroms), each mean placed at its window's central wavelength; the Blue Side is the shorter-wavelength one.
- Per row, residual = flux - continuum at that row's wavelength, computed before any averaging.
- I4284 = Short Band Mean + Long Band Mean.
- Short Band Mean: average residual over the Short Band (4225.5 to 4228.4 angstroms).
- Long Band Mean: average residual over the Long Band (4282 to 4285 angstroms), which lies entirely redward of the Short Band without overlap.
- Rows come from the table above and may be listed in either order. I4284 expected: -23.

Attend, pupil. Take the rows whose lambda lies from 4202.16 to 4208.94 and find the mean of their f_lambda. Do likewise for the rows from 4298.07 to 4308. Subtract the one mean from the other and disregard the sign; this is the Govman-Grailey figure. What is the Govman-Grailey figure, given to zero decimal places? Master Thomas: 15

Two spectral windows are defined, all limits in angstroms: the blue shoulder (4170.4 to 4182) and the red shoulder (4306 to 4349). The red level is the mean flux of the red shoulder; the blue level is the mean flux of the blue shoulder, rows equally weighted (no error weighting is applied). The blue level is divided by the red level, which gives 1.0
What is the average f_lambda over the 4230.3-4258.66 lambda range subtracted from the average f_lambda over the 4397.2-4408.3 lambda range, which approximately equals 3.9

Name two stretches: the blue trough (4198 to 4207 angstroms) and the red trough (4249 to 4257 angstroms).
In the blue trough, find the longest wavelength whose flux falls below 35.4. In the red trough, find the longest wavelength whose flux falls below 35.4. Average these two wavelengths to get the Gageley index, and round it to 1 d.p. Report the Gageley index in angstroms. 4228.5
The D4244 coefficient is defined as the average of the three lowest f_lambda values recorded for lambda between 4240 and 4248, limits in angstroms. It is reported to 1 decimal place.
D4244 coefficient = 36.7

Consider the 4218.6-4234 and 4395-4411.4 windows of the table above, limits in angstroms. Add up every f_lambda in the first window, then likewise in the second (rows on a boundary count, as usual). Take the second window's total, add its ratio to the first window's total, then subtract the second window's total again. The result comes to 1.31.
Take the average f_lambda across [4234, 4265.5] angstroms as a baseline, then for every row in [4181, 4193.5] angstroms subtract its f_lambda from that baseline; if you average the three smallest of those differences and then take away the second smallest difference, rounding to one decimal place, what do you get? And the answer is -1.9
